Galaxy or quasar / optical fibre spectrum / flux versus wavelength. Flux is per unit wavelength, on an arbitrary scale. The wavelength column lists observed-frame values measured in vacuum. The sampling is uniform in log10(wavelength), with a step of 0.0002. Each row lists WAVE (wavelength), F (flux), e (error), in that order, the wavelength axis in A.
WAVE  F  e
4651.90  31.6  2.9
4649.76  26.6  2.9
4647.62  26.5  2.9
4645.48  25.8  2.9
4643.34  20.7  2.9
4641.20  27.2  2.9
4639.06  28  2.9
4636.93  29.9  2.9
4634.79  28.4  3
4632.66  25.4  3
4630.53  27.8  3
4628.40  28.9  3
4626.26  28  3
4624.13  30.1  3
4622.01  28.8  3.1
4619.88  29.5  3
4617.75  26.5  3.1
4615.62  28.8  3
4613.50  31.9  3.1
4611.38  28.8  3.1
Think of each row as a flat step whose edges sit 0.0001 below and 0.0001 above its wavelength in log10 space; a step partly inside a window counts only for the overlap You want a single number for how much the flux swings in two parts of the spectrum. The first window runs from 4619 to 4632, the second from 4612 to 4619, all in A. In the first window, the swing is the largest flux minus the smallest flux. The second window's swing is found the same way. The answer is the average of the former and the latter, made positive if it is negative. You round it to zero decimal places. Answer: 4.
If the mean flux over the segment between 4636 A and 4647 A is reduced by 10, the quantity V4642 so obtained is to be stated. 16.3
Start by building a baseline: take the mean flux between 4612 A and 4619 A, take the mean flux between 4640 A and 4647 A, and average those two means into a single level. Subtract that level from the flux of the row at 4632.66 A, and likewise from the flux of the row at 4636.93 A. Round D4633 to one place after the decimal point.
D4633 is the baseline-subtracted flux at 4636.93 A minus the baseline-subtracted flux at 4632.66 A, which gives 4.5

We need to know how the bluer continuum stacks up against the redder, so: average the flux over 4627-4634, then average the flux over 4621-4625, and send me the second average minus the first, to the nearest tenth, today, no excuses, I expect 2.1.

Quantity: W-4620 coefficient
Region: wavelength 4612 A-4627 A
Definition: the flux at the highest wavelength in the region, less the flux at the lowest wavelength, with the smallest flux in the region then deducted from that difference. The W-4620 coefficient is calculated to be -30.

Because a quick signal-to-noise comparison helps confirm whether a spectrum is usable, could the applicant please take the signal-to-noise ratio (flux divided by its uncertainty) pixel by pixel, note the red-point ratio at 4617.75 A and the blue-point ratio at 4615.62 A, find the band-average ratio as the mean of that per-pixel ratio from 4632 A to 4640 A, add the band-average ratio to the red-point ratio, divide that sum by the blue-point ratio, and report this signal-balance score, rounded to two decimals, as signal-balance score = 1.88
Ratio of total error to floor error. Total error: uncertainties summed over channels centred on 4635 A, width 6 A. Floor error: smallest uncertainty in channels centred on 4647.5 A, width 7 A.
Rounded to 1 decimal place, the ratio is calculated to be 3.1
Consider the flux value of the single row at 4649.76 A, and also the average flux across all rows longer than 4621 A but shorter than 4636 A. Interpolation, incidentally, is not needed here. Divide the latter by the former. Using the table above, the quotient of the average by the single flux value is 1.06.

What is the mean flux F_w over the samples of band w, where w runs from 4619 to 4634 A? 28.4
